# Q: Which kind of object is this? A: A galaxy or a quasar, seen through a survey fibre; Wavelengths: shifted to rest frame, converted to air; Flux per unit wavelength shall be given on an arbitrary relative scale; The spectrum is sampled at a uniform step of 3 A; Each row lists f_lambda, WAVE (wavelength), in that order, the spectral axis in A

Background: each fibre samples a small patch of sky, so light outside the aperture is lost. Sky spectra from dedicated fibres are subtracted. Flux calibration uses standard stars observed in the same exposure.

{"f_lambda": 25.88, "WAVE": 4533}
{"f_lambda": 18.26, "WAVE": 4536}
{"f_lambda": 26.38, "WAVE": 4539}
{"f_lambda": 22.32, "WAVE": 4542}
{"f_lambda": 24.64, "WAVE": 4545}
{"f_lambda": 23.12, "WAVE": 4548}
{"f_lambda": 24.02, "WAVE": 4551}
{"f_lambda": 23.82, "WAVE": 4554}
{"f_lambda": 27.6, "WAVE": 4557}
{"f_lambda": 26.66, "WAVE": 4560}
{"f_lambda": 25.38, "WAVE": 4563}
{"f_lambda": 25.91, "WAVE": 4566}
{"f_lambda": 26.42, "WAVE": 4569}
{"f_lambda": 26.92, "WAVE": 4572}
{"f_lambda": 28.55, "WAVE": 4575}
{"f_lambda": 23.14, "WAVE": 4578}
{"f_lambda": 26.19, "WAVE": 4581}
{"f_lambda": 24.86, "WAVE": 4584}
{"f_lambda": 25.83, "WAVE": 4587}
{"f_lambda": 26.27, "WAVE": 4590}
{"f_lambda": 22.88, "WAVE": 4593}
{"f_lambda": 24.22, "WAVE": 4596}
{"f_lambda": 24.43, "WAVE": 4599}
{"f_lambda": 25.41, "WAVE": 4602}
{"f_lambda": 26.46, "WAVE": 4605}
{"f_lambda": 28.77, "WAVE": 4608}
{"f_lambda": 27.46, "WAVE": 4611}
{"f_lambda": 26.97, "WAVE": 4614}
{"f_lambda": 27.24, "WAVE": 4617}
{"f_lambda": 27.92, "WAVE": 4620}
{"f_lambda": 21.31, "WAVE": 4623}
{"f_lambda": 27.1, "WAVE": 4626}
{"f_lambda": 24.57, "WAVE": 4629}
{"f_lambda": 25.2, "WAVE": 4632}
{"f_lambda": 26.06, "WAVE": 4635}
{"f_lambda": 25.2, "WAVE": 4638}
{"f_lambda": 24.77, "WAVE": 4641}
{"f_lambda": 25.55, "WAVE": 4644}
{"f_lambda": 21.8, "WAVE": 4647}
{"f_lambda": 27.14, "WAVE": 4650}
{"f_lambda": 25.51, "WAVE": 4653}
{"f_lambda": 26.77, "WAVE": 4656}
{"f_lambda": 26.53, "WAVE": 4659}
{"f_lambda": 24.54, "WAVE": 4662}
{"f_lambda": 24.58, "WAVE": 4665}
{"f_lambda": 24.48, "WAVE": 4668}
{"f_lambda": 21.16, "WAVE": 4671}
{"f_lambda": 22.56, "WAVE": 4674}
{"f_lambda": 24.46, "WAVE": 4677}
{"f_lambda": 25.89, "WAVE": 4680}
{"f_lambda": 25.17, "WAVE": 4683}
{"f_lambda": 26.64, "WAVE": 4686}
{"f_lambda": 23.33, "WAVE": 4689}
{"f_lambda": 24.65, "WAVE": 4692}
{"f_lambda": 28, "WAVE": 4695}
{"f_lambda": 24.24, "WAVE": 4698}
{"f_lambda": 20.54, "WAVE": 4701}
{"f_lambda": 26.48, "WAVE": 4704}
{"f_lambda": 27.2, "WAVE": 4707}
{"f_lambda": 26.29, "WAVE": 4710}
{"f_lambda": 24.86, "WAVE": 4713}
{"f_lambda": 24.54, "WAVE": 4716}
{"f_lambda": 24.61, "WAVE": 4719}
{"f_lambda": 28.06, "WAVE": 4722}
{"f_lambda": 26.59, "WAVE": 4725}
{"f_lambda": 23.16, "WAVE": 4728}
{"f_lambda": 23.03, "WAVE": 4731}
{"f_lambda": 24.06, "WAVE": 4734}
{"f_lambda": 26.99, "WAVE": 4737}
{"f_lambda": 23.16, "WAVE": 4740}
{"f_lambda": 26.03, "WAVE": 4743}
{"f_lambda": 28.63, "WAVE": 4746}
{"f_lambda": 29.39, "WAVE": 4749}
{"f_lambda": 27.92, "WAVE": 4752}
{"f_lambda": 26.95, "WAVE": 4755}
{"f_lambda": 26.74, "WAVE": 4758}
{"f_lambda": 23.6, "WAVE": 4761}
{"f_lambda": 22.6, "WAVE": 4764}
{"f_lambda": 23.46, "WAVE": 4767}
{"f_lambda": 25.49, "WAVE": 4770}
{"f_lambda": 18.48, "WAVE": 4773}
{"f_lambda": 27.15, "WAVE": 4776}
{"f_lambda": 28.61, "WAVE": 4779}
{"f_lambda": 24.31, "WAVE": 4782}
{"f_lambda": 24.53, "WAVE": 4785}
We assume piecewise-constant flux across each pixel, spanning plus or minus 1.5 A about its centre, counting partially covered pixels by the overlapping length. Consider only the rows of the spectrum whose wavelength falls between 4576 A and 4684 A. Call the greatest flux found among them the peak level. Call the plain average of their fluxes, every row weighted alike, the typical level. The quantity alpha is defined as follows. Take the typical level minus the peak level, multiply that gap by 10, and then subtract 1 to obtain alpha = -36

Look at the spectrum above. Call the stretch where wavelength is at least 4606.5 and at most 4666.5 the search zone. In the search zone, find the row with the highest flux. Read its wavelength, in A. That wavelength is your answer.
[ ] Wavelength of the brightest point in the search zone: 4608 A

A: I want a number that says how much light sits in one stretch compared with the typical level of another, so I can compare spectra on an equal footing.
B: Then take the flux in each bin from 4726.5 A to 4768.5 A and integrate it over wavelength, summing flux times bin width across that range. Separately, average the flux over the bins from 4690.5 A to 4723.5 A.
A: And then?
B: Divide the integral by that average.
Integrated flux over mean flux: 42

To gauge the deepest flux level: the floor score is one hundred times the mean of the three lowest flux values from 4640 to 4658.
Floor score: 2403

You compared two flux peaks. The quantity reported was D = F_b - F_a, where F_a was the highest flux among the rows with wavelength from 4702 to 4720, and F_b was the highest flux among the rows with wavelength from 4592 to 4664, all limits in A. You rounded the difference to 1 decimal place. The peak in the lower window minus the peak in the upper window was 1.6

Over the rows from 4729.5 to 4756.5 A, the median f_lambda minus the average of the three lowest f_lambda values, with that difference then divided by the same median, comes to 0.131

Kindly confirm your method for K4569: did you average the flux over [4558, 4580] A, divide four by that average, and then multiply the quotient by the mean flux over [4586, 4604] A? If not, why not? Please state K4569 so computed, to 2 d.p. 3.80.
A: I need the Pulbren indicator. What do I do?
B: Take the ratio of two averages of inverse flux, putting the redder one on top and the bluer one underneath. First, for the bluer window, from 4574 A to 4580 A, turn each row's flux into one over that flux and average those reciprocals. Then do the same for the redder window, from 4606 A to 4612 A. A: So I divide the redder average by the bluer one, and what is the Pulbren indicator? 0.91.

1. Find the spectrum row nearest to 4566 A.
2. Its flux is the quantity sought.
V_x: 25.91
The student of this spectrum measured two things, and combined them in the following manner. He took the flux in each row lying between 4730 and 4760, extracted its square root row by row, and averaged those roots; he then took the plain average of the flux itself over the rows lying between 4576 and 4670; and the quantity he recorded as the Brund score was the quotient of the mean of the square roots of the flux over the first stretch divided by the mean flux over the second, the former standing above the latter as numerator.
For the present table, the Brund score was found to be 0.201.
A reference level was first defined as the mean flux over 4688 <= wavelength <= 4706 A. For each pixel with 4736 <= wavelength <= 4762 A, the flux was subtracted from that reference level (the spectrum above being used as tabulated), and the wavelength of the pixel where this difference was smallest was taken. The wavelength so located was 4749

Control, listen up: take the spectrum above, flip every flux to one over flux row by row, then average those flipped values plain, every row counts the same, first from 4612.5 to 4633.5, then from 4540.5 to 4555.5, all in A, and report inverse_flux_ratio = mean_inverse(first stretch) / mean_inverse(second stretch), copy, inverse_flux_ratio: 0.92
